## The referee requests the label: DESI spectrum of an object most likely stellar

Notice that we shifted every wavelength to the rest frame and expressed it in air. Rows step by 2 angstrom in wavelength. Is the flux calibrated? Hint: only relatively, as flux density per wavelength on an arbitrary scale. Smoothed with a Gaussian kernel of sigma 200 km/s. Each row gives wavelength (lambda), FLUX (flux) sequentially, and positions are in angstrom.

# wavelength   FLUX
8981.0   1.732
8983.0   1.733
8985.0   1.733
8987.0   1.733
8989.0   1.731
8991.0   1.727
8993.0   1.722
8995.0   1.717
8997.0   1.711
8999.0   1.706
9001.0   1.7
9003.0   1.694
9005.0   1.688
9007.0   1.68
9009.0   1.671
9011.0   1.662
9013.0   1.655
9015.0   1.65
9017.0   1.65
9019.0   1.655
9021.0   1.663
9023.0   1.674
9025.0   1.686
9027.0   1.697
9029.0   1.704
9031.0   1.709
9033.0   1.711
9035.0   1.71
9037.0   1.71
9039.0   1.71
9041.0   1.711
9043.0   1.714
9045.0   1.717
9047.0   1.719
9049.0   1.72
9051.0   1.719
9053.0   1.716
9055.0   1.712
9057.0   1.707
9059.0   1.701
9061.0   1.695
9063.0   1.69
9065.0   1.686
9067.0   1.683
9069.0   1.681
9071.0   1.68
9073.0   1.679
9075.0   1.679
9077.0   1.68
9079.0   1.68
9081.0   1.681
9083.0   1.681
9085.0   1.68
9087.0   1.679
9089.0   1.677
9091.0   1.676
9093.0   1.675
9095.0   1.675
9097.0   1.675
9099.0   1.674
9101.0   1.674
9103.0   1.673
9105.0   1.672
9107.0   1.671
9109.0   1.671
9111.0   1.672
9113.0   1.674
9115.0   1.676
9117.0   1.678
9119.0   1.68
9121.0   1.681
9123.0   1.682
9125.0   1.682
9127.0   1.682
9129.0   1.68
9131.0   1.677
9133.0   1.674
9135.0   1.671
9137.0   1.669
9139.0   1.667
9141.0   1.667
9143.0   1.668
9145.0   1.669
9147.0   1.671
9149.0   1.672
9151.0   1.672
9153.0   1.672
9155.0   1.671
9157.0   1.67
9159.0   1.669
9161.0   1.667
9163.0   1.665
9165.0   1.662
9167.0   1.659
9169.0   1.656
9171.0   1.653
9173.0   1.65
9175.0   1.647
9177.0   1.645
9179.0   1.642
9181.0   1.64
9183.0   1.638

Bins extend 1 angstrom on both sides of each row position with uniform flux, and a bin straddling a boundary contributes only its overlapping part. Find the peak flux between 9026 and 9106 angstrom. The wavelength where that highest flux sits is 9049.0 angstrom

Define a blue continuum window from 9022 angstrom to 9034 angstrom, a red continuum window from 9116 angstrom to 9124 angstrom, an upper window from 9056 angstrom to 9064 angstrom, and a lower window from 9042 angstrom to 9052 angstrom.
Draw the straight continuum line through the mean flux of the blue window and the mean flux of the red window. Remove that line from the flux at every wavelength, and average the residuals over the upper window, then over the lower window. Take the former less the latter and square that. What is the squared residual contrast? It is 0.0003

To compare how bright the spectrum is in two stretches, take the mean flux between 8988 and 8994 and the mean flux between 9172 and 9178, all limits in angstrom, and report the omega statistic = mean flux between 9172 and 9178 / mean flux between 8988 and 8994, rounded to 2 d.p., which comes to 0.95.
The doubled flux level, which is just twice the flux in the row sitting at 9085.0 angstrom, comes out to 3.36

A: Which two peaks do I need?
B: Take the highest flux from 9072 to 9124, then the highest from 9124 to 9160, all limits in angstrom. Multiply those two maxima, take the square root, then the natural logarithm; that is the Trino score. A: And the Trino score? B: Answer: 0.520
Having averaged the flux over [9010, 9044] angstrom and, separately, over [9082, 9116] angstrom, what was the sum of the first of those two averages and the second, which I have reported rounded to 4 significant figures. 3.362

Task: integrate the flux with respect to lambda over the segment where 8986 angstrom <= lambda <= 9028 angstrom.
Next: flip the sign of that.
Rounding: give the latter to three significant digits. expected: -70.9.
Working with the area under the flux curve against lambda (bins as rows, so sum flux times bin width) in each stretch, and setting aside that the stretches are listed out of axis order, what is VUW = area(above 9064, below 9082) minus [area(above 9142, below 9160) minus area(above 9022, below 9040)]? 30.8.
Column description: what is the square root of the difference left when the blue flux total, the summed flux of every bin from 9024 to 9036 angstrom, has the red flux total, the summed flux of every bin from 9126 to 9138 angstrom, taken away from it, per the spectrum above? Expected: 0.40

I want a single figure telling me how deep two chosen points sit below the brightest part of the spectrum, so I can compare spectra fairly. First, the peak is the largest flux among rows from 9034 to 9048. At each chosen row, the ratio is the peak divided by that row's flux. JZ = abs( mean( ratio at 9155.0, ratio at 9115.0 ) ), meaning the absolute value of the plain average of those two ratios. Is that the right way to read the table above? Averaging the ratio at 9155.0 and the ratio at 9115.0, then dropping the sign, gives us 1.03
